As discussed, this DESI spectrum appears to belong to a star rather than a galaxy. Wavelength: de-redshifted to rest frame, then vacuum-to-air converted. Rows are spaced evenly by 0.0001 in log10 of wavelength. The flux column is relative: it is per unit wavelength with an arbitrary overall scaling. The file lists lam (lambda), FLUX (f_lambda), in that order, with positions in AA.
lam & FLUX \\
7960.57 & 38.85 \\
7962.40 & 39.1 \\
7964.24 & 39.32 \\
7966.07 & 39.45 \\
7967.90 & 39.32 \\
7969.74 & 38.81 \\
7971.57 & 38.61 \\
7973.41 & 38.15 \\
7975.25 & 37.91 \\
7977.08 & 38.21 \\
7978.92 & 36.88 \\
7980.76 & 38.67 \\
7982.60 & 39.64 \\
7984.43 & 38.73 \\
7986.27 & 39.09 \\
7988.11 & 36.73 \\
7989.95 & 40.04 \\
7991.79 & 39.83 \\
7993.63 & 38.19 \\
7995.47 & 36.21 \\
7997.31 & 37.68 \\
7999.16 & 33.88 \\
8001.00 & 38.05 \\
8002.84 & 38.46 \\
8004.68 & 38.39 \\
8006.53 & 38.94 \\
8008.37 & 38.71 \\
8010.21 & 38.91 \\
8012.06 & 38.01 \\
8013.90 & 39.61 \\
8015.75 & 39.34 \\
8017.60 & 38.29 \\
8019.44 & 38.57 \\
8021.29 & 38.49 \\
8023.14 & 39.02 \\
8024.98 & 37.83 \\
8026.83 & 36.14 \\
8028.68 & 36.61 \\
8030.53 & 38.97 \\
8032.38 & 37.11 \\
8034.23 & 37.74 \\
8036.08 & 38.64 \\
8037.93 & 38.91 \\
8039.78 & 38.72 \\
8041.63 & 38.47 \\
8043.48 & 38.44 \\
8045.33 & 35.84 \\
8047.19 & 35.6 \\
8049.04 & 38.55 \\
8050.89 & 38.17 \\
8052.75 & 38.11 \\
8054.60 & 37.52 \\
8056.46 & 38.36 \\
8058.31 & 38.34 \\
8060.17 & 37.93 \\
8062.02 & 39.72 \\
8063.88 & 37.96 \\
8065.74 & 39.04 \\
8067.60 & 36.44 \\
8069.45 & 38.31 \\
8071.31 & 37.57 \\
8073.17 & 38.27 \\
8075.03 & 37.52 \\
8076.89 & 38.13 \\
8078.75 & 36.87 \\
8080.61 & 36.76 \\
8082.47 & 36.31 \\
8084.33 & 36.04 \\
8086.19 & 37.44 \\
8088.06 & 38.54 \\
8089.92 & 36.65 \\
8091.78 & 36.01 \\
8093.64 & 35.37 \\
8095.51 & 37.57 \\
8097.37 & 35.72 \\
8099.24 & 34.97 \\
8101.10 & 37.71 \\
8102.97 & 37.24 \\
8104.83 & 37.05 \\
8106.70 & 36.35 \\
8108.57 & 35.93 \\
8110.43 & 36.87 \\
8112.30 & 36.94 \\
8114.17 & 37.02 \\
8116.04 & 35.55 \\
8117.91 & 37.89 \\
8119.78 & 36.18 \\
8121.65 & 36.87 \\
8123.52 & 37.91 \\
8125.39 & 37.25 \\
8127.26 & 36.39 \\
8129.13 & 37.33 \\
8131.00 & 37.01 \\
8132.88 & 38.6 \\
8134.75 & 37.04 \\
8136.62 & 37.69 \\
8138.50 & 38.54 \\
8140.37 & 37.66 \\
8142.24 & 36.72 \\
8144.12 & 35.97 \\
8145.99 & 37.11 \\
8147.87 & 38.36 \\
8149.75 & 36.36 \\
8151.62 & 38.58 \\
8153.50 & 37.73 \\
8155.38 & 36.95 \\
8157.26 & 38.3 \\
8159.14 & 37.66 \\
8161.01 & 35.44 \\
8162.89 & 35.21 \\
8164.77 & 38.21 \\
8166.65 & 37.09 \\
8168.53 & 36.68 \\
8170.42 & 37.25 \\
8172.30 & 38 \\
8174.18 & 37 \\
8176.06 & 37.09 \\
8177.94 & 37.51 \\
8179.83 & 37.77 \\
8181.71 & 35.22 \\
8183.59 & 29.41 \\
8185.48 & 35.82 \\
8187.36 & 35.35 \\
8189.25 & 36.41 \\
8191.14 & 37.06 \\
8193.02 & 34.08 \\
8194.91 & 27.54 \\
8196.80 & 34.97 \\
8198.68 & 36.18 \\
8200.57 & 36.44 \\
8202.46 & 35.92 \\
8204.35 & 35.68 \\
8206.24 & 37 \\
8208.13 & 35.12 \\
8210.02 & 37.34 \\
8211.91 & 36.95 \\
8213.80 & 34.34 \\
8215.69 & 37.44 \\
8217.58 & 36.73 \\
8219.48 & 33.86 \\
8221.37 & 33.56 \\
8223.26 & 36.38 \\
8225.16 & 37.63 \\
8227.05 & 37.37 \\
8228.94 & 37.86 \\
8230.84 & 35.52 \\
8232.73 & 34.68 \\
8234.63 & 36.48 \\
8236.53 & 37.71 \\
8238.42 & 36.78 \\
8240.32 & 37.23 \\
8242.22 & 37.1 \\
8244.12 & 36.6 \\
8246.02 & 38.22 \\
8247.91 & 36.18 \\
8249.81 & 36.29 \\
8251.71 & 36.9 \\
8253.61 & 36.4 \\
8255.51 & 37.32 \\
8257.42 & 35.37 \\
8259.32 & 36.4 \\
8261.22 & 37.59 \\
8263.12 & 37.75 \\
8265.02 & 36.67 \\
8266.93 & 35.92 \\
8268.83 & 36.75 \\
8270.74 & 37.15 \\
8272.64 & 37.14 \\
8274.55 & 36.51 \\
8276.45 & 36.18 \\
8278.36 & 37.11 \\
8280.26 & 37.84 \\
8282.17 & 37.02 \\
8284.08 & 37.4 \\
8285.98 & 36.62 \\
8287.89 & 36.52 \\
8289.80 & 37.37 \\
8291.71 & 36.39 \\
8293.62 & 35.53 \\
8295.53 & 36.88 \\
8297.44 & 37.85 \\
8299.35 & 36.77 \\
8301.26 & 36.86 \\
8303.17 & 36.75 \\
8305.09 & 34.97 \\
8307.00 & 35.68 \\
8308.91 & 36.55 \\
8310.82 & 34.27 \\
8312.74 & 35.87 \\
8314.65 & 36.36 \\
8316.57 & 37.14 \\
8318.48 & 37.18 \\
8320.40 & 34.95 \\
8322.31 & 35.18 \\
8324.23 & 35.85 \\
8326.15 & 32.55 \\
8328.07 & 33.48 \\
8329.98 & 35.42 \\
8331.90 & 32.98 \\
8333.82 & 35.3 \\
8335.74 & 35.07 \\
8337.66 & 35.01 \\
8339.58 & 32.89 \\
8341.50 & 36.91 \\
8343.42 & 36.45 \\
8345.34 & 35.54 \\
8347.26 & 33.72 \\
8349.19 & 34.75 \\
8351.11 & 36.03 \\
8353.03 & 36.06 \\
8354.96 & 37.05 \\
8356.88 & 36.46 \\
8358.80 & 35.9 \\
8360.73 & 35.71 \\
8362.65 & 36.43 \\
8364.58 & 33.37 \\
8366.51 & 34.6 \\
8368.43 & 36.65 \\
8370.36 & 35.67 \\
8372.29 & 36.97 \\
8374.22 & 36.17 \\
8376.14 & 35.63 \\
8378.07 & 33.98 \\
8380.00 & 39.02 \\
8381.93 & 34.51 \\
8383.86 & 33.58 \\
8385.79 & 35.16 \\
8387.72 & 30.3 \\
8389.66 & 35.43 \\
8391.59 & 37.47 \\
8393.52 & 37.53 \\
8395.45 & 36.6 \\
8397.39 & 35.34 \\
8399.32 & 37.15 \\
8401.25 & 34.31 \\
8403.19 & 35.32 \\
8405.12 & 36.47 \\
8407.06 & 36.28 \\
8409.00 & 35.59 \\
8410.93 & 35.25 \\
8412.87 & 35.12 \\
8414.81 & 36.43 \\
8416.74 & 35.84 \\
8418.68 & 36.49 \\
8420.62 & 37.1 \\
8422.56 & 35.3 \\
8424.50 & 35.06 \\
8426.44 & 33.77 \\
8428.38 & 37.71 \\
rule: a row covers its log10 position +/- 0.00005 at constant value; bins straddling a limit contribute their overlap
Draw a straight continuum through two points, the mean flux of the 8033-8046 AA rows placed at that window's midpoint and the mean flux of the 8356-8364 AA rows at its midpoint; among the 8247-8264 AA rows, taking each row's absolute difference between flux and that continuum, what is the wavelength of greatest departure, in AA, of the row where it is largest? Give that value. 8257.42 AA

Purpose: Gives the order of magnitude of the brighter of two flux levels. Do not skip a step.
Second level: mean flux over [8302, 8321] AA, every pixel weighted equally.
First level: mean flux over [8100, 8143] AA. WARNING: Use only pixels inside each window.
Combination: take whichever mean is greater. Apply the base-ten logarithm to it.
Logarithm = 1.570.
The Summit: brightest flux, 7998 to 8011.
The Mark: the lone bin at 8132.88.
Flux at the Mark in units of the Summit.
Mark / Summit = 0.99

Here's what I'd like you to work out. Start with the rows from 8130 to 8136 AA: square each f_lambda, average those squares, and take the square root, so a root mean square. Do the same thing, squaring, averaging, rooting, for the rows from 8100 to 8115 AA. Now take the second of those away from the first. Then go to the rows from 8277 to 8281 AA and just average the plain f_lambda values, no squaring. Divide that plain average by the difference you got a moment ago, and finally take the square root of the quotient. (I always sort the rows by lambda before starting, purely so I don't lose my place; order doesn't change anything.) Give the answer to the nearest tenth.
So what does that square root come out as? 7.5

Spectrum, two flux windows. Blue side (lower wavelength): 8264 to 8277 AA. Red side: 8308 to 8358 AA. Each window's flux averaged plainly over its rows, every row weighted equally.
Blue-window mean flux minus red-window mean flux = 1.3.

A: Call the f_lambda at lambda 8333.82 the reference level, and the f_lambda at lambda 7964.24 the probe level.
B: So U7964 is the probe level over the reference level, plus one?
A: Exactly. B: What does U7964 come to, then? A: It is 2.11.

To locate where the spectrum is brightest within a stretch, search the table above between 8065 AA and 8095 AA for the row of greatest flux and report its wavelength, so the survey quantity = 8065.74 AA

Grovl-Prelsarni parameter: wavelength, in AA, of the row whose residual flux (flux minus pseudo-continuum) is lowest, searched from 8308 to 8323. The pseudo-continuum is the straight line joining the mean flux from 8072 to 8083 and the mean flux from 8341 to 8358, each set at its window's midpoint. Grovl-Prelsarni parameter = 8310.82 AA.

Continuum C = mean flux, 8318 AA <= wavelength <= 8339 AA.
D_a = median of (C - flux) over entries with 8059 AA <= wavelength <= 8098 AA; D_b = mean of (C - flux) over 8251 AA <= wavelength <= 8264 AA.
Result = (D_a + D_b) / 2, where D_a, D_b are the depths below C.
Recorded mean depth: -2.4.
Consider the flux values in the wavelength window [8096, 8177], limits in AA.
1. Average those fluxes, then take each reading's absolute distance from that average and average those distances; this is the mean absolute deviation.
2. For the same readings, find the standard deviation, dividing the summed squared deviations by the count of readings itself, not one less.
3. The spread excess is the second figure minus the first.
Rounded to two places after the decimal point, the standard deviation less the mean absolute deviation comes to 0.21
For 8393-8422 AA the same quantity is 0.12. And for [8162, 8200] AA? 0.84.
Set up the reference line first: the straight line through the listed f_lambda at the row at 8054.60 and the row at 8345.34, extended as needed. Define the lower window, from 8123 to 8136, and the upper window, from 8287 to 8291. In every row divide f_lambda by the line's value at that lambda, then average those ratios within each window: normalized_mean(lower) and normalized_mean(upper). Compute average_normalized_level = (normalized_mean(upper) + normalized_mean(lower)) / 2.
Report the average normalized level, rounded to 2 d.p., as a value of 1.02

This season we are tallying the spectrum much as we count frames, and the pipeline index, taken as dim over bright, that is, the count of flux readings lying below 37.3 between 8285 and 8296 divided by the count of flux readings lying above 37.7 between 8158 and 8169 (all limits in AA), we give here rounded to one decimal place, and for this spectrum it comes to 5.0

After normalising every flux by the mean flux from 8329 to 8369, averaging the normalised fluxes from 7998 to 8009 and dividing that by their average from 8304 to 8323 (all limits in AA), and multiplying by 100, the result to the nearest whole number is 105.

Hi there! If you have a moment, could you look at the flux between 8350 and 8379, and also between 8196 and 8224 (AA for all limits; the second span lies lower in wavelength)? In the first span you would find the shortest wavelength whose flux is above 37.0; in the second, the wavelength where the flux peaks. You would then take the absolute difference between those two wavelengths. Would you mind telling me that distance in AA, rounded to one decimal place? 139.3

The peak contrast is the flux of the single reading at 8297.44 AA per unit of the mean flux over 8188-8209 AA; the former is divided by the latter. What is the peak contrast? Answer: 1.08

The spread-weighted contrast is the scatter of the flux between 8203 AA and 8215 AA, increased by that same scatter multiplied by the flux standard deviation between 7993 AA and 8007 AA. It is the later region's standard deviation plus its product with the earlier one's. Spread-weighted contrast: 3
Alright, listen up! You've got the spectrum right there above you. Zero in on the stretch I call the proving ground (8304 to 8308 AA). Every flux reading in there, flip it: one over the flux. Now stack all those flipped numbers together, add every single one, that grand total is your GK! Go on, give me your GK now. 0.0566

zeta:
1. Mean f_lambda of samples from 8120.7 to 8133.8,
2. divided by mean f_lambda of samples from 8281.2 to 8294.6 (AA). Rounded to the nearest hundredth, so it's 1.02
